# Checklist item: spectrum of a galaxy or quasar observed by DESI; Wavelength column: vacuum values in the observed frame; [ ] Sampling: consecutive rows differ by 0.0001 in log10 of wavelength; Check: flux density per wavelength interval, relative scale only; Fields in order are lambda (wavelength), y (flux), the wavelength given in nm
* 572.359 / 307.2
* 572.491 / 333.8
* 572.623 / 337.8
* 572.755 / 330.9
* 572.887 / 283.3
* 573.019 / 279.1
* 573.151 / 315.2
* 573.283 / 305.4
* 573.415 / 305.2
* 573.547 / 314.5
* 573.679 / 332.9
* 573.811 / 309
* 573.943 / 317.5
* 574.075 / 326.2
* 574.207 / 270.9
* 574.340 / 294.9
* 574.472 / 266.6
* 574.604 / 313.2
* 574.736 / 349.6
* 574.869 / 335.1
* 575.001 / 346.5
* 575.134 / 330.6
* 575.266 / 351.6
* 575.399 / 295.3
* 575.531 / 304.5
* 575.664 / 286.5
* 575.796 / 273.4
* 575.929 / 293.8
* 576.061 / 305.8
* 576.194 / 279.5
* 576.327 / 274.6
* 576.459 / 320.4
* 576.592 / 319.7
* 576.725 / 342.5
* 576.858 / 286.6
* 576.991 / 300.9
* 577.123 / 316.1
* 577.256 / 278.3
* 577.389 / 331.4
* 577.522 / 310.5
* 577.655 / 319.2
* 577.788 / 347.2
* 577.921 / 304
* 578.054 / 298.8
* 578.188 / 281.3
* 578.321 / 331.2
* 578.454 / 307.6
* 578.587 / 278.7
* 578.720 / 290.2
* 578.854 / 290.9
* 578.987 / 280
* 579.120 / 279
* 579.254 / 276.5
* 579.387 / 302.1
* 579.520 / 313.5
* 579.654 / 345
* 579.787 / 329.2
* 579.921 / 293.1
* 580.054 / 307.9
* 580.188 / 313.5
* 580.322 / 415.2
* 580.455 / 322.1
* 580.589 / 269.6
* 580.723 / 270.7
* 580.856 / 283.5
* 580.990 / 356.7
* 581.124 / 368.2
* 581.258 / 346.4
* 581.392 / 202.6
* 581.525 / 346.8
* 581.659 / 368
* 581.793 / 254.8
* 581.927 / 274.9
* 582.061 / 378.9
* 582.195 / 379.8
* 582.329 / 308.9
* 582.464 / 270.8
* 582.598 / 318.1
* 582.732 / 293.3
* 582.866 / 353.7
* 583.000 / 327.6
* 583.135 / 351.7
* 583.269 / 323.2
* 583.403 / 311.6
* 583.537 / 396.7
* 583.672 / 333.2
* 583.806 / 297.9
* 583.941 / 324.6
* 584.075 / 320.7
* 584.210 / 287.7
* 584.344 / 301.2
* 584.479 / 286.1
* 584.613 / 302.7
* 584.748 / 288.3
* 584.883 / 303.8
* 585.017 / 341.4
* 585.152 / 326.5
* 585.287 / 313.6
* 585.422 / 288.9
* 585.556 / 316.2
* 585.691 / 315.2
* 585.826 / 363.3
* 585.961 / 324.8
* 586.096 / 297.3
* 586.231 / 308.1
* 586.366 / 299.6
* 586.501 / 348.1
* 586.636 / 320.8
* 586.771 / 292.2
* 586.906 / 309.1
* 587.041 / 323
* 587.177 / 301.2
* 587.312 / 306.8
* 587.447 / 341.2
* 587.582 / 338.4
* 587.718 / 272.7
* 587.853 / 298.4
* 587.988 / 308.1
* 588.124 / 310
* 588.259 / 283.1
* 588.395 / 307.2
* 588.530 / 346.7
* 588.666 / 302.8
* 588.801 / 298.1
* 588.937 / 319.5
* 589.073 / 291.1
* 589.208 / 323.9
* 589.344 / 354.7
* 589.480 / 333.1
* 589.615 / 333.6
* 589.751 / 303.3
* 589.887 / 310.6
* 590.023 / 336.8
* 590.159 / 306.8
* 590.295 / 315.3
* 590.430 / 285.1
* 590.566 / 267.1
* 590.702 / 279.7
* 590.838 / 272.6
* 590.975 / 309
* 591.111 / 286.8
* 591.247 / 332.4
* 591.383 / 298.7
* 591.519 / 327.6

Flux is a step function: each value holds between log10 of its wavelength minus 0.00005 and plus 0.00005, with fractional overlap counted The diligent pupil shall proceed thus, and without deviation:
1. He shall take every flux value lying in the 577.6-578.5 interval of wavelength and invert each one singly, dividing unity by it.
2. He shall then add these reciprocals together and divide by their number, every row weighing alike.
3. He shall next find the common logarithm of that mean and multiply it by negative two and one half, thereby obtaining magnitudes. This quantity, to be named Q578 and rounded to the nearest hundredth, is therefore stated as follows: 6.23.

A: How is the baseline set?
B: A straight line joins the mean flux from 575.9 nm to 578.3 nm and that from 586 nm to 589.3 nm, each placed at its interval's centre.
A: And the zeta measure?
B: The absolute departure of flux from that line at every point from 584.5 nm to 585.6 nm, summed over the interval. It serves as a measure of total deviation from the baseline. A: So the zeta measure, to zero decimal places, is 113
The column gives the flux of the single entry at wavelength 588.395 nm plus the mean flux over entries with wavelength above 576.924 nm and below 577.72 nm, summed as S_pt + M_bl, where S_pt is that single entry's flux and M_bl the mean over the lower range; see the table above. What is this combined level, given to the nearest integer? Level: 617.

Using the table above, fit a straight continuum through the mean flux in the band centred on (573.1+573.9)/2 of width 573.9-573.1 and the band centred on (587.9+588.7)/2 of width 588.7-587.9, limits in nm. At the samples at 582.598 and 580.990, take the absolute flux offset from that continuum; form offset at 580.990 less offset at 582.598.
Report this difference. 38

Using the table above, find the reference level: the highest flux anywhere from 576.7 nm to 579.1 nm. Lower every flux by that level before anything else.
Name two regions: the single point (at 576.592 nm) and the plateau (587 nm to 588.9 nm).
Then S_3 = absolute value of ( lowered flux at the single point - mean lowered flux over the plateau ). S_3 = 9.9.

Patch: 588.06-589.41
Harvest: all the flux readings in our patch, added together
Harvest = 3137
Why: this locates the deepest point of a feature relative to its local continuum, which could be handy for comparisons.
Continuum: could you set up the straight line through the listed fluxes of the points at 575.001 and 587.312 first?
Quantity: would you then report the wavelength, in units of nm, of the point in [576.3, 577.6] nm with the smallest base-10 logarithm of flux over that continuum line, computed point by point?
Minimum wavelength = 576.327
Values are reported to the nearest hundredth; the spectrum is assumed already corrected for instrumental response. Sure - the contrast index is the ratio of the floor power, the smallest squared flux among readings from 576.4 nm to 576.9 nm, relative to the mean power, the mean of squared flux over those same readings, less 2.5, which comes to -1.69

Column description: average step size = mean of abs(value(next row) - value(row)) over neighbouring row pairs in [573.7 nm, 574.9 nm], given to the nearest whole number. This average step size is 28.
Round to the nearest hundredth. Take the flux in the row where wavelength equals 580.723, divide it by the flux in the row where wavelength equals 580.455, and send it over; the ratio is 0.84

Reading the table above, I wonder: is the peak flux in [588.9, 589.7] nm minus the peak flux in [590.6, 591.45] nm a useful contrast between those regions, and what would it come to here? 22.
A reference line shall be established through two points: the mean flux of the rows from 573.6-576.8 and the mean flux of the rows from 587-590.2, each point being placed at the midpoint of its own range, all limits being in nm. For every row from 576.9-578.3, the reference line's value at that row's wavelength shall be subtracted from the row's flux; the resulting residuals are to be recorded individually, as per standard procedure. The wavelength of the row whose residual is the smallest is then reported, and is 577.256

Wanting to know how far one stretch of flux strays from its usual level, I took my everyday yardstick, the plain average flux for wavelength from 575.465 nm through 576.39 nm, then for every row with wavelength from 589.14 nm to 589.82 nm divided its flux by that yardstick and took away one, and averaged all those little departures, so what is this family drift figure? 0.14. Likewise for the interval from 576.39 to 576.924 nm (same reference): 0.10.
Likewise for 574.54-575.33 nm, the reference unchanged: 0.17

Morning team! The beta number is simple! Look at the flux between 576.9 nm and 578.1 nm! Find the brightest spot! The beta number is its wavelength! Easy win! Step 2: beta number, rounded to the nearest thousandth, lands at 577.788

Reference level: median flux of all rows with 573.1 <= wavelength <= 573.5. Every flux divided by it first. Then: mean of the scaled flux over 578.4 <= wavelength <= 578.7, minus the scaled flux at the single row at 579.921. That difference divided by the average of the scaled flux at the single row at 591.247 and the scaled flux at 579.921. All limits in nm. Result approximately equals 0.00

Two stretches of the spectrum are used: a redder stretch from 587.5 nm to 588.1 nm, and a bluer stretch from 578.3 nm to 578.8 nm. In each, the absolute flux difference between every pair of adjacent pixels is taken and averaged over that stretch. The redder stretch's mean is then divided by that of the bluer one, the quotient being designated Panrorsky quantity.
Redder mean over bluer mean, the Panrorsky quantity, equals 1.6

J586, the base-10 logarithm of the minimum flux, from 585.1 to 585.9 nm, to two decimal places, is 2.46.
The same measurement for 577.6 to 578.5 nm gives 2.45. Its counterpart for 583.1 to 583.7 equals 2.49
